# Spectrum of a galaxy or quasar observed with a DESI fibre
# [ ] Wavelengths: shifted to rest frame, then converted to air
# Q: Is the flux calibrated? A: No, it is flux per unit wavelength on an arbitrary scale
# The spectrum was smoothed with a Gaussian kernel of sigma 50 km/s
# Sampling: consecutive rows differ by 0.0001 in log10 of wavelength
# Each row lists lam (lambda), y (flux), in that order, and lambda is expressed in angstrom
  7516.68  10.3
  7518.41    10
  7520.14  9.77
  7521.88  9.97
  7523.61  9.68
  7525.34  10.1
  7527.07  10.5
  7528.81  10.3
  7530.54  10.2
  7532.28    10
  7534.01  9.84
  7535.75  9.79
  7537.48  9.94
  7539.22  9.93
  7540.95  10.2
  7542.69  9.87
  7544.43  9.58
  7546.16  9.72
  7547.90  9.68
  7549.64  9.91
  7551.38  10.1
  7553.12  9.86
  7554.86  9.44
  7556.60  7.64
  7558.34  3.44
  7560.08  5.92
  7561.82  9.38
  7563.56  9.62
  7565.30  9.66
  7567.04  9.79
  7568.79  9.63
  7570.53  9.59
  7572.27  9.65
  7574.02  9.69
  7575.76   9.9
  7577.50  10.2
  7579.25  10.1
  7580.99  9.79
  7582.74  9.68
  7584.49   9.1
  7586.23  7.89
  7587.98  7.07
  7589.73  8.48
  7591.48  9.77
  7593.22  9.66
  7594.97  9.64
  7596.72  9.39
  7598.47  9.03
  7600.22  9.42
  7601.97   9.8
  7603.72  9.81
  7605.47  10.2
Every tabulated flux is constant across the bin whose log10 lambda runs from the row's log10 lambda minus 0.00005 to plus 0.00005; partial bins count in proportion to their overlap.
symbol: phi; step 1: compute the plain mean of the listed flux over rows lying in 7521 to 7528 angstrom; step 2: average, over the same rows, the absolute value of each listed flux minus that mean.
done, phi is 0.24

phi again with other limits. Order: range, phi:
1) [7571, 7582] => 0.18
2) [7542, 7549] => 0.08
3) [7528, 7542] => 0.16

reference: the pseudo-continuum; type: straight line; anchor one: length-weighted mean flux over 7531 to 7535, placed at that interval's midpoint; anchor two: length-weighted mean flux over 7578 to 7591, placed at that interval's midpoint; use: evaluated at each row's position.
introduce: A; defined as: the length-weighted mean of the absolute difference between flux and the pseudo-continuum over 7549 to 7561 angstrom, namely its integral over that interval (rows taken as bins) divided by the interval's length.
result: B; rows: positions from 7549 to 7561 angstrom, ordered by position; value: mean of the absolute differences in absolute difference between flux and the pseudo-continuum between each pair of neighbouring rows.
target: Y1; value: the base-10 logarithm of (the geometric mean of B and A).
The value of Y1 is 0.22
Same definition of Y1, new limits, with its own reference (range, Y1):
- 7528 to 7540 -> -1.09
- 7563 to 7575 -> -0.71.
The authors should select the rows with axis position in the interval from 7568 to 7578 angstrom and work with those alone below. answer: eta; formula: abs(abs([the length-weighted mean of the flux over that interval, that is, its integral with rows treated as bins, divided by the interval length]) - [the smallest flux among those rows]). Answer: 0.18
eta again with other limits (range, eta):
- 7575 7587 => 1.65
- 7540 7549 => 0.24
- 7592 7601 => 0.42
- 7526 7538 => 0.30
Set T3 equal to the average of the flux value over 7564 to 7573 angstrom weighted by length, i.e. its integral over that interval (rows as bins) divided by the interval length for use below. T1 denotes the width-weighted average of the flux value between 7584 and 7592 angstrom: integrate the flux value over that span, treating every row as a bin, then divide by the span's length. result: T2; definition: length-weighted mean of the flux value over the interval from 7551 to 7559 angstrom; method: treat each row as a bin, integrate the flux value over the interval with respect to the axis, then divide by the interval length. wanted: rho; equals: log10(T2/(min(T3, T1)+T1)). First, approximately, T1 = 8.4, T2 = 8.1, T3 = 9.67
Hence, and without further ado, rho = -0.316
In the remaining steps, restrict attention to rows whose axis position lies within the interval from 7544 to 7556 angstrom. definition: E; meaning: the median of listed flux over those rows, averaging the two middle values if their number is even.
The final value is 9.7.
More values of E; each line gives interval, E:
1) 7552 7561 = 7.6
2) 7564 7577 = 9.7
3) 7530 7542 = 9.9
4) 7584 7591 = 8.2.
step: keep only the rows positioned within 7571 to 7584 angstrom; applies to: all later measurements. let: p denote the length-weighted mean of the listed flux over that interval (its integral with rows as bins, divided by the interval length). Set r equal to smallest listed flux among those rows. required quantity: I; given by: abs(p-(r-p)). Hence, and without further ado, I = 10.0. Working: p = 9.83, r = 9.65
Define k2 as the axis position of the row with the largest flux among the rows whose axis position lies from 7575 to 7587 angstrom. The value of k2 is 7577.50 angstrom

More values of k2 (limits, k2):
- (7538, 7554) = 7540.95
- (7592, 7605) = 7603.72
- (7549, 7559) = 7551.38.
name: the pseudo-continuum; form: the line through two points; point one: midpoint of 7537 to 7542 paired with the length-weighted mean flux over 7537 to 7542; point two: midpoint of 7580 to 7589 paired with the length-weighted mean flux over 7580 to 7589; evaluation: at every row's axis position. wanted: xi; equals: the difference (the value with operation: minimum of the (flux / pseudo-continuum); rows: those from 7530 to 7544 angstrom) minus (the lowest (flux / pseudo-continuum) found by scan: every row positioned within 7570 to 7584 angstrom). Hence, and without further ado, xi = -0.1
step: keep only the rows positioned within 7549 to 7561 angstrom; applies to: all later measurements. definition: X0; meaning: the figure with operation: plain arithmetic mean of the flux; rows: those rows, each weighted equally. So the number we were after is 8.0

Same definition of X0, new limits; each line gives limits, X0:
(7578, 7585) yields 9.7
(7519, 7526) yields 9.9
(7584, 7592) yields 8.5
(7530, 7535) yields 10.0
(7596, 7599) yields 9.2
